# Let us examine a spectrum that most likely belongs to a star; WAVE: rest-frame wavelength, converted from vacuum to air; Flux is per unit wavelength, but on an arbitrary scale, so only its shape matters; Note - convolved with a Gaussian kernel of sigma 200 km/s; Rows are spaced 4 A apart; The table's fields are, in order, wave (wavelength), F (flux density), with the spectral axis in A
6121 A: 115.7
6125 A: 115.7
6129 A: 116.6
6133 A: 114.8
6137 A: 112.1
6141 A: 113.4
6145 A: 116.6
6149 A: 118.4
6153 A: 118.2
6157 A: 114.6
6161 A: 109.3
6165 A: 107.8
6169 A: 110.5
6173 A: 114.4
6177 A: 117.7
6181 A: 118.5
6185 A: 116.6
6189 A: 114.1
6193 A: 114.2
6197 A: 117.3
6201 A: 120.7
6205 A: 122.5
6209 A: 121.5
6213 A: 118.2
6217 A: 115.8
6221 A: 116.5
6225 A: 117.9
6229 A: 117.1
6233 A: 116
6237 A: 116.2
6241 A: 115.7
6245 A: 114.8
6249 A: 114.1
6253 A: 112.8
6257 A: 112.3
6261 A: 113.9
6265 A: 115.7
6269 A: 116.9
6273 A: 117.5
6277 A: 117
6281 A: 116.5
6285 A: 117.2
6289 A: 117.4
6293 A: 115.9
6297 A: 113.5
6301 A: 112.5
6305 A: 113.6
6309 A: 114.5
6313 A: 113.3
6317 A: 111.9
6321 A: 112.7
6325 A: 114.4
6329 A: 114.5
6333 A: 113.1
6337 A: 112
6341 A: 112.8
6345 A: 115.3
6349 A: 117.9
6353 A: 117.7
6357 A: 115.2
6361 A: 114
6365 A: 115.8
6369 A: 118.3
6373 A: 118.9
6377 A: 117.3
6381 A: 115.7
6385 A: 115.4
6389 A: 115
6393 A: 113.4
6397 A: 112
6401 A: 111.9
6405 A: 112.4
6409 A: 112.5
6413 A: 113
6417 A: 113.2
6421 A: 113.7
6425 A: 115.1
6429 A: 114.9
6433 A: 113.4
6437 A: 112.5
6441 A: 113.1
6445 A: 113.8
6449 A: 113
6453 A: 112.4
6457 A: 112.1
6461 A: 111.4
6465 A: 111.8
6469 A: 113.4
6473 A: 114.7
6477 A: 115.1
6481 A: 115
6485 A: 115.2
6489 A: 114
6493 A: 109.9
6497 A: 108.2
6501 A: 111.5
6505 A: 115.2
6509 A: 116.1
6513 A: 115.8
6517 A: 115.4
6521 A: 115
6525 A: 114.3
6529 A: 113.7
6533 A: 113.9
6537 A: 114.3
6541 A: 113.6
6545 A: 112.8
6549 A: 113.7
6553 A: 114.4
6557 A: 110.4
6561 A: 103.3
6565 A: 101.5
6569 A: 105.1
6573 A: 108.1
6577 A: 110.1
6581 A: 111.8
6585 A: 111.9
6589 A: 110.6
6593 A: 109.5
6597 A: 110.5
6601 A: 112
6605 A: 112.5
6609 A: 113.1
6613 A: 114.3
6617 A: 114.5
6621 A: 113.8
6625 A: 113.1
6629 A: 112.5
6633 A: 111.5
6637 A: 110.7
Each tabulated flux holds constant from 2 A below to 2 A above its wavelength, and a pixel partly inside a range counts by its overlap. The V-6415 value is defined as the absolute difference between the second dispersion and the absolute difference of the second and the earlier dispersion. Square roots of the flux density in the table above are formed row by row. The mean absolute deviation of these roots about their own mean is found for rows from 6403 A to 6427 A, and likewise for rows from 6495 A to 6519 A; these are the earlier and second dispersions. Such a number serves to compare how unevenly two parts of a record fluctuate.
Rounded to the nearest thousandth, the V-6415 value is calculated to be 0.034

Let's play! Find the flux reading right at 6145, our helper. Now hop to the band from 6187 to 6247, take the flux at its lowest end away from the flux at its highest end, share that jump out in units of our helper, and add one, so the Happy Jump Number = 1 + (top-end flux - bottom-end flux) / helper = 1.01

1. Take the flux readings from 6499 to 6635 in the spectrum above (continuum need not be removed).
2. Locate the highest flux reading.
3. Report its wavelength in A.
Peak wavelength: 6509 A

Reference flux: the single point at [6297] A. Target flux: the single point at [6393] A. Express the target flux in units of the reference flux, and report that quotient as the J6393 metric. 1.00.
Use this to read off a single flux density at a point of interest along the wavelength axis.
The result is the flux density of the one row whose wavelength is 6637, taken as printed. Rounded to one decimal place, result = 110.7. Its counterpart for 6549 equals 113.7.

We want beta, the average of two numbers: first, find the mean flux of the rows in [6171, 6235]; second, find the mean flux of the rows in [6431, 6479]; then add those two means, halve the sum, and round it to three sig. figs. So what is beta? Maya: 115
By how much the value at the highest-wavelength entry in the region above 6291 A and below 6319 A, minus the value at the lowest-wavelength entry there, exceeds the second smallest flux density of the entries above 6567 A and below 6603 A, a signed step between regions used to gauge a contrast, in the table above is -112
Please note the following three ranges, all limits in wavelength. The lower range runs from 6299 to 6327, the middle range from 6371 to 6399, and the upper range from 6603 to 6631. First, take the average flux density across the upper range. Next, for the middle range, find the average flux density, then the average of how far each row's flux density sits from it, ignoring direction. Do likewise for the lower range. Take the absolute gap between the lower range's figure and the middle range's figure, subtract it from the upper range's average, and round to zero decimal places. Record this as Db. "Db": 113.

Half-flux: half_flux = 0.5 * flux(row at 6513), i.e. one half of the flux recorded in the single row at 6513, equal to 57.9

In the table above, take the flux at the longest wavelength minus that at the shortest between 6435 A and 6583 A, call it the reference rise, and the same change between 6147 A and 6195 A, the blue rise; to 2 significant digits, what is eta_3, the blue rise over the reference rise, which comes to 6.0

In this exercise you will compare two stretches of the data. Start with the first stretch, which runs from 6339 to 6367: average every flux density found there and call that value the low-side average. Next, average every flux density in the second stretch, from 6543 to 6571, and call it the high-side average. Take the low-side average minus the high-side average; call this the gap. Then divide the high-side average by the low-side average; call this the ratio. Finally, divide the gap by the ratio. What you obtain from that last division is 7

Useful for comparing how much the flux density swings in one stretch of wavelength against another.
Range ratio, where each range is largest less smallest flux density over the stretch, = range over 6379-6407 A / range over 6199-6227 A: 0.57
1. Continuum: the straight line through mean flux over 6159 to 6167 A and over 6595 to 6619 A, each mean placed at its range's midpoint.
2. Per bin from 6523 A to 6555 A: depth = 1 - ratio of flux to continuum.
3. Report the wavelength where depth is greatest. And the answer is 6545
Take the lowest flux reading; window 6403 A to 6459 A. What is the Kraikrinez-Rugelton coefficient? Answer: 112.1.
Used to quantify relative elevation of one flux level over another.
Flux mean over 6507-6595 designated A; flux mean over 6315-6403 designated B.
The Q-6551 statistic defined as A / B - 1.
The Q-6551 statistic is -0.028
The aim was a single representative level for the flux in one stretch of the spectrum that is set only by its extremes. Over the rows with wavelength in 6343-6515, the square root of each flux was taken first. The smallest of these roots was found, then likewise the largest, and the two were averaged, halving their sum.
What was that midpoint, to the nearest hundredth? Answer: 10.65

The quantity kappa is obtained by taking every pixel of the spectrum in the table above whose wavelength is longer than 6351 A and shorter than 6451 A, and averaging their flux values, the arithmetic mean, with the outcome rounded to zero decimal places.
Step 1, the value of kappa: 114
